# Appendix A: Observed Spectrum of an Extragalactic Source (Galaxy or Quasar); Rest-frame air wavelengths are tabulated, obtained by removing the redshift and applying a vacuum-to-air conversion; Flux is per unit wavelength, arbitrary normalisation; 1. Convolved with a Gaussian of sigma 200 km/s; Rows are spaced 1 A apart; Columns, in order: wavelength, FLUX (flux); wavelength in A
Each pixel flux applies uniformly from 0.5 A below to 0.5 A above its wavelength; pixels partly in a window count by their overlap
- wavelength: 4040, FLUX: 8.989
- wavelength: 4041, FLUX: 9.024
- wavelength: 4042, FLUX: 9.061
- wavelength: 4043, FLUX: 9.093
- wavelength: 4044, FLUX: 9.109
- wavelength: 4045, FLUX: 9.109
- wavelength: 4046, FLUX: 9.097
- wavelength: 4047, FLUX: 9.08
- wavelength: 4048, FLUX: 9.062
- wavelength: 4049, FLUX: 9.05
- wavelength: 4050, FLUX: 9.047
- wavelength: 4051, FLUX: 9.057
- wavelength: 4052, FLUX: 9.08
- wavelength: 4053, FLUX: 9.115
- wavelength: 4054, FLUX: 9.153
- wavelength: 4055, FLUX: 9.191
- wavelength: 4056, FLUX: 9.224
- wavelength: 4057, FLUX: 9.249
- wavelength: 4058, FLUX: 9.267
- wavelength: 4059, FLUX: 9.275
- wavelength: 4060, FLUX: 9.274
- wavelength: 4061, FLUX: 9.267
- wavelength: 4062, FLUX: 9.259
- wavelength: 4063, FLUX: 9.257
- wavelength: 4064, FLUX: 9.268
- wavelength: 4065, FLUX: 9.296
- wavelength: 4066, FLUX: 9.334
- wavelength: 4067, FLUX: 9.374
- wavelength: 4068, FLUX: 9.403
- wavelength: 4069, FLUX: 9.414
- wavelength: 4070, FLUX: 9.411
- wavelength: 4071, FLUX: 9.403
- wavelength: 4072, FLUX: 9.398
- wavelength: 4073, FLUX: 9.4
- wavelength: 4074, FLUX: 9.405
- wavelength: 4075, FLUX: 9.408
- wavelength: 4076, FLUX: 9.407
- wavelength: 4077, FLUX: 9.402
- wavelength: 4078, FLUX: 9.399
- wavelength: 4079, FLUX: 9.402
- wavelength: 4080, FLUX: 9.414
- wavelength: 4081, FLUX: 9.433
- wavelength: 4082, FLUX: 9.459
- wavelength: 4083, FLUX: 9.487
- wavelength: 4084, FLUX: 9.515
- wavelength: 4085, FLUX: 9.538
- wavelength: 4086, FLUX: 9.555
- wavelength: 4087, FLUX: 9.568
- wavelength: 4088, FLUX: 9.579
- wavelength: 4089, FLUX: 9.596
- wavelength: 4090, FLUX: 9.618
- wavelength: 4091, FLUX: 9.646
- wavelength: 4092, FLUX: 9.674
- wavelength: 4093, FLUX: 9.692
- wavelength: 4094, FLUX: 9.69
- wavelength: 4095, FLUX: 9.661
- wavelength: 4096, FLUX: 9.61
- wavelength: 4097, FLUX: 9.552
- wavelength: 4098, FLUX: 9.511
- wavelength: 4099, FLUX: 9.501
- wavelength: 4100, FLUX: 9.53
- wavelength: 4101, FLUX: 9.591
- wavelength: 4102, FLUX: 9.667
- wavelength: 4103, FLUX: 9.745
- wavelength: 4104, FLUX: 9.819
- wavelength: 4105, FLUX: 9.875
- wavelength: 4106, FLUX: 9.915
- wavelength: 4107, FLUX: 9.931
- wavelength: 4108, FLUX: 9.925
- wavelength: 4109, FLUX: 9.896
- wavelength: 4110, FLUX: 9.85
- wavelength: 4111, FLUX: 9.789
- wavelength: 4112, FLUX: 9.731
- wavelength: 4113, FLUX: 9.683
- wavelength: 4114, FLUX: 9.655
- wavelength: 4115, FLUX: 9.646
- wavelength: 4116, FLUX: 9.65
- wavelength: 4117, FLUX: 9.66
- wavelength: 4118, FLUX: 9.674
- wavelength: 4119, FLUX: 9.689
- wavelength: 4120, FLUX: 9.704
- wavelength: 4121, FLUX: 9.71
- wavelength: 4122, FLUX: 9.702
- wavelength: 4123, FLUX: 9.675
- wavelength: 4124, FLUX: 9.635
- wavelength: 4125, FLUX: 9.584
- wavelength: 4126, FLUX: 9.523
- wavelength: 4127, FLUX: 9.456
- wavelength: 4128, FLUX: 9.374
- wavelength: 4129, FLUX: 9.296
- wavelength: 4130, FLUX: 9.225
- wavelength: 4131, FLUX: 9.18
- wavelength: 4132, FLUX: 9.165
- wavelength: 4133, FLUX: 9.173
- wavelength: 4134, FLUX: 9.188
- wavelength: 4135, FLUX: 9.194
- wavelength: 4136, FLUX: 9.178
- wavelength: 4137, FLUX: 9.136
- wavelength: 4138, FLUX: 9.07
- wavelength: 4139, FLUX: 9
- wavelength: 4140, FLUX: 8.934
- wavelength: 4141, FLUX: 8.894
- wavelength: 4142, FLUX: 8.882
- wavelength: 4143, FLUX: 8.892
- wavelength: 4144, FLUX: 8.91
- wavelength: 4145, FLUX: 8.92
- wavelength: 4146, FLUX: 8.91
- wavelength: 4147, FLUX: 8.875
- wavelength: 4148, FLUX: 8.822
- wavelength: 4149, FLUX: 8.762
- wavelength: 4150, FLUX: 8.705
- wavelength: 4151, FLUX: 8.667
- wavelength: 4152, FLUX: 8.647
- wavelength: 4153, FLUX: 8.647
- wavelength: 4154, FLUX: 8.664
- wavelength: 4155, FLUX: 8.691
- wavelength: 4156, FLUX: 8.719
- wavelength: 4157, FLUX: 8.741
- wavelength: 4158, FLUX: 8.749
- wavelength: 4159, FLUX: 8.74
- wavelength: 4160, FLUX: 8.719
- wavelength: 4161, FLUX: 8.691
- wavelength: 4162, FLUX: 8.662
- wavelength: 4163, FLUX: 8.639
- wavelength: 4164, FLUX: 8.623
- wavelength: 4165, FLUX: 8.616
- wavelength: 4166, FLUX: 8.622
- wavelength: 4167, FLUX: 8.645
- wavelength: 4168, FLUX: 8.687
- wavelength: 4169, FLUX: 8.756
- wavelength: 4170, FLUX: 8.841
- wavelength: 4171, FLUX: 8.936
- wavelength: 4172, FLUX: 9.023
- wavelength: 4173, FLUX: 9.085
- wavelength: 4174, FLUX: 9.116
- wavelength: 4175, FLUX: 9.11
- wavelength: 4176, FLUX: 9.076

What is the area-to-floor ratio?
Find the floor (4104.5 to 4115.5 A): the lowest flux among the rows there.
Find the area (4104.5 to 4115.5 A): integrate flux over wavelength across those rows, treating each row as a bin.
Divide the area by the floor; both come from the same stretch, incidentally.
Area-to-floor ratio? 11.2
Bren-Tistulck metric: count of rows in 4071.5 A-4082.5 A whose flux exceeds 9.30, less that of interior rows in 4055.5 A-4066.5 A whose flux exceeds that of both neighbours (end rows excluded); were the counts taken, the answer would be 10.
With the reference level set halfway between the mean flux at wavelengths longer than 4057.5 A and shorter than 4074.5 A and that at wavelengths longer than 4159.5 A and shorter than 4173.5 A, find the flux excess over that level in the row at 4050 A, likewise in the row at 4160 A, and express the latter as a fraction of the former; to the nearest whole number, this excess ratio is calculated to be -125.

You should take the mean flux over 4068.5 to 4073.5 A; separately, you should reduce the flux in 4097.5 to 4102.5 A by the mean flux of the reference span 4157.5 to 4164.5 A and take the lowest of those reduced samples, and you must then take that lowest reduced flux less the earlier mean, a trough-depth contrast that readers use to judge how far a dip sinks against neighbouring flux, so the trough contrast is -8.6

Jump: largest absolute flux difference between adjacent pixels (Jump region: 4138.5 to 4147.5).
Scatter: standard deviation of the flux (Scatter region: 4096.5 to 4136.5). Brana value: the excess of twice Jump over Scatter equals -0.10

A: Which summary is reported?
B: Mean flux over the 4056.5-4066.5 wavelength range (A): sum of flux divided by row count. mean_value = 9.3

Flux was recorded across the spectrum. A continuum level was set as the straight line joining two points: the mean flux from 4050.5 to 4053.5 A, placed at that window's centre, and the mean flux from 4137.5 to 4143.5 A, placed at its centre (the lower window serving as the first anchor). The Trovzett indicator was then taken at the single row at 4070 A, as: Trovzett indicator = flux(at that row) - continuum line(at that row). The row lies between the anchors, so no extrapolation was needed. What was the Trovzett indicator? 0.36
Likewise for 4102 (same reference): 0.66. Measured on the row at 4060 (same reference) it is 0.20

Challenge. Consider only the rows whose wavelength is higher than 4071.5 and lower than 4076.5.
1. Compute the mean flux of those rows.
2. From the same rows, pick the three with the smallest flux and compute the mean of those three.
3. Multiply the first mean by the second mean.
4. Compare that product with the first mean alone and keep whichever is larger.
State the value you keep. 88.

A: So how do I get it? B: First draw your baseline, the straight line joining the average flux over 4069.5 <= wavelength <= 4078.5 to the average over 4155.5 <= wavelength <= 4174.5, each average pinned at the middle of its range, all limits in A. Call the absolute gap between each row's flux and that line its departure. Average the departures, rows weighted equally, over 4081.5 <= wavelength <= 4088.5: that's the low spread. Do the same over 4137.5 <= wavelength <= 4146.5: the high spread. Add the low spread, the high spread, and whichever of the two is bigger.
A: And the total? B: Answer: 0.44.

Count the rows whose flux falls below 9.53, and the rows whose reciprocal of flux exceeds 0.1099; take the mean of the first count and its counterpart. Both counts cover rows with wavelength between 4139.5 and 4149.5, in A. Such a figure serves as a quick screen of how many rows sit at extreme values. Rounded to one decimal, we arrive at 10.0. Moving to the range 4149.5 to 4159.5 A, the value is 10.0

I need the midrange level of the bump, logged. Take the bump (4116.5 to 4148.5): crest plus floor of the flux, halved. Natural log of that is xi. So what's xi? 2.23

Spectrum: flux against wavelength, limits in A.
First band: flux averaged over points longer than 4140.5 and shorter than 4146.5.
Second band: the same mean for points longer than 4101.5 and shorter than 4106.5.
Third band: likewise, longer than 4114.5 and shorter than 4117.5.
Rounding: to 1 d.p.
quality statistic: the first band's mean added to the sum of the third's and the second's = 28.4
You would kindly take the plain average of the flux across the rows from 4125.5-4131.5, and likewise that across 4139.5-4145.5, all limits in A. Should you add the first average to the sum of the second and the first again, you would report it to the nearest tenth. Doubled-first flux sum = 27.6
